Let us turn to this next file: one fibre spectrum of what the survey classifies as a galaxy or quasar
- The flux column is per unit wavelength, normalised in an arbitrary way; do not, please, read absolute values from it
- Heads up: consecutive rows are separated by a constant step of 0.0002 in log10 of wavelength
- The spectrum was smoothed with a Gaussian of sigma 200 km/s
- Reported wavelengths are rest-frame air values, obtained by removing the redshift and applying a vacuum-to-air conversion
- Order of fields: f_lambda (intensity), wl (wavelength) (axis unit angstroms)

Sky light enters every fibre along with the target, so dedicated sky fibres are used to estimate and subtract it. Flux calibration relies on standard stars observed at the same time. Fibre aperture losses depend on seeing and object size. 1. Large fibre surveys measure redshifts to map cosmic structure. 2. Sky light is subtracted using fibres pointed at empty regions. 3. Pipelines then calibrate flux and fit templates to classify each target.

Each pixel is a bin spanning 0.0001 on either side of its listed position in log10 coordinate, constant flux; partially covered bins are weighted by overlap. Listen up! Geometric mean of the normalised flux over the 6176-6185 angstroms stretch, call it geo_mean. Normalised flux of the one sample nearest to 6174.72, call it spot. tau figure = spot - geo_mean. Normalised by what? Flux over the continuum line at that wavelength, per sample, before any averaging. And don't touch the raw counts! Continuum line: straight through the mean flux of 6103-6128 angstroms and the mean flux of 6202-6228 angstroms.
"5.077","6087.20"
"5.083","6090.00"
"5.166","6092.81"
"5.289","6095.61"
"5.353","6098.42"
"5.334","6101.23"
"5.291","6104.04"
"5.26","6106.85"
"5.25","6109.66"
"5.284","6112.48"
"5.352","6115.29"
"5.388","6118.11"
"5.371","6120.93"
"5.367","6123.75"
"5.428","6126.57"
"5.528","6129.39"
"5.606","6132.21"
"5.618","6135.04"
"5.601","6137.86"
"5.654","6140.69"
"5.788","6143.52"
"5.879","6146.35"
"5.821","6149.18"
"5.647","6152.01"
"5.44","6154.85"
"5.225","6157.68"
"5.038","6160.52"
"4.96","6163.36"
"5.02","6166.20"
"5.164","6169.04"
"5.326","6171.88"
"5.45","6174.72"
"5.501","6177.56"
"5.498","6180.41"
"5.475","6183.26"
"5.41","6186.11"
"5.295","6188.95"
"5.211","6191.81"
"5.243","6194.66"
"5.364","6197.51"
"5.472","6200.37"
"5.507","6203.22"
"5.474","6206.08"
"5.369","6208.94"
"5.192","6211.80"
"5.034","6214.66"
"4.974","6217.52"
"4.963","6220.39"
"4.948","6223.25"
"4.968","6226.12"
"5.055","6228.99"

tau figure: -0.010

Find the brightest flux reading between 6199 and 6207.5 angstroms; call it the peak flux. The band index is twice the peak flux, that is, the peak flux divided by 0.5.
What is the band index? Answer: 11.01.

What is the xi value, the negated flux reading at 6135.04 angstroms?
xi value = -5.62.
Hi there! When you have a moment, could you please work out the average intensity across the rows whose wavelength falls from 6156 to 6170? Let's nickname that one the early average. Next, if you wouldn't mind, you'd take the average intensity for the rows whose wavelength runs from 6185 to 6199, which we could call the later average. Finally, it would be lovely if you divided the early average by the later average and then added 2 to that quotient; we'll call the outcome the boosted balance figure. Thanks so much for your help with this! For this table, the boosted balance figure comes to 2.96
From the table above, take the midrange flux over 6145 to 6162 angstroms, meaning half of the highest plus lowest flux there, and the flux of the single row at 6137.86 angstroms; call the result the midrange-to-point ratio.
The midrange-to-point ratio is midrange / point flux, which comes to 0.97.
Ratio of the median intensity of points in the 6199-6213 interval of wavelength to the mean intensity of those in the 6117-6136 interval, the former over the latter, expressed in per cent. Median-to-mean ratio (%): 100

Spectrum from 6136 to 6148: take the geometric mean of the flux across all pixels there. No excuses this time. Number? 5.73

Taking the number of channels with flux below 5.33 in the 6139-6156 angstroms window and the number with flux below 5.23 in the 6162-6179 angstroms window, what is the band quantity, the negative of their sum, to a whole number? -3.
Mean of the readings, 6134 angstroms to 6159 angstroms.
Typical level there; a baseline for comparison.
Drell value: 5.63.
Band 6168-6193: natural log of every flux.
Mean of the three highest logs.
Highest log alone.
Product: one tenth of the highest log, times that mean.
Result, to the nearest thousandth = 0.290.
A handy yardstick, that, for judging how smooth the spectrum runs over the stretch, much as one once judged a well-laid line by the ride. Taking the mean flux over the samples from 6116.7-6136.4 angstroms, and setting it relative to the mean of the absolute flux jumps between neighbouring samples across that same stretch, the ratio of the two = 121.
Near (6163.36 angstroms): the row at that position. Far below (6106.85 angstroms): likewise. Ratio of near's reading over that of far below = 0.94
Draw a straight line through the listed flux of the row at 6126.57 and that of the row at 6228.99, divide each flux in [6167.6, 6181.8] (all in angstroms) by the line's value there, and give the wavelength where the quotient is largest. 6180.41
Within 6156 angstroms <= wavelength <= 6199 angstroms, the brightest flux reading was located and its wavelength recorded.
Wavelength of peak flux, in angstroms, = 6177.56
